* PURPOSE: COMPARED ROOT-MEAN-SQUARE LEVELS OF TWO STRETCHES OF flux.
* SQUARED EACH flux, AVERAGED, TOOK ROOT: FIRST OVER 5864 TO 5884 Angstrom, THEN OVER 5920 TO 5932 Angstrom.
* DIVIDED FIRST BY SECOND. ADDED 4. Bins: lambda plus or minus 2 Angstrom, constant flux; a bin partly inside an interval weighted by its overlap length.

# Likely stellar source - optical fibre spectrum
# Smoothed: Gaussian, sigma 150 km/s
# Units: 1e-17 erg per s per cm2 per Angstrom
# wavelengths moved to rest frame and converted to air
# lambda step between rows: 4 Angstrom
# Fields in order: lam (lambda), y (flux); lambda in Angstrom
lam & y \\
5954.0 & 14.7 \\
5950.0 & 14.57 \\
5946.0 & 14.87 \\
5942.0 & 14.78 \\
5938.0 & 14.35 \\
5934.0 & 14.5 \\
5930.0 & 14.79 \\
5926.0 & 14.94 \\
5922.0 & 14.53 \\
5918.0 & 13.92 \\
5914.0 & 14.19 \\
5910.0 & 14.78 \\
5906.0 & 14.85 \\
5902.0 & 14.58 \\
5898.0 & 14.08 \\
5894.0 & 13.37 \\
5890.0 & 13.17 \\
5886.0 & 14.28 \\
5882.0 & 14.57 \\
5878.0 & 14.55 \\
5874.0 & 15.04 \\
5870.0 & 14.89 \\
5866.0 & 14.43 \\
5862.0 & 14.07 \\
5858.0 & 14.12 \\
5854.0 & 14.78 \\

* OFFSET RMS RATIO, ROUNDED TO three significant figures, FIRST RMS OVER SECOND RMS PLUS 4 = 5.00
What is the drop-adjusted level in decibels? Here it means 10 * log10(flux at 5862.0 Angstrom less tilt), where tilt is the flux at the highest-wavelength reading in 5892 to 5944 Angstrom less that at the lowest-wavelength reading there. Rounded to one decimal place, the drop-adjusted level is 11.0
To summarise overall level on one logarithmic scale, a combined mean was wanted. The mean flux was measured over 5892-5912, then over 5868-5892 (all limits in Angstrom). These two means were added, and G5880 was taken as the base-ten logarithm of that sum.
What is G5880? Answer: 1.459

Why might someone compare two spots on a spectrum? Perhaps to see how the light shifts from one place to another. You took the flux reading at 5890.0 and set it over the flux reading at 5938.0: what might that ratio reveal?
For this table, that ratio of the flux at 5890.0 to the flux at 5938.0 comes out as 0.92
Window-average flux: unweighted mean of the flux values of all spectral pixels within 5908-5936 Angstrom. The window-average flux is 14.5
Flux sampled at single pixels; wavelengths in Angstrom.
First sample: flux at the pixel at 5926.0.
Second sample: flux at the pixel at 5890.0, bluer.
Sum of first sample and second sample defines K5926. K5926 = 28.1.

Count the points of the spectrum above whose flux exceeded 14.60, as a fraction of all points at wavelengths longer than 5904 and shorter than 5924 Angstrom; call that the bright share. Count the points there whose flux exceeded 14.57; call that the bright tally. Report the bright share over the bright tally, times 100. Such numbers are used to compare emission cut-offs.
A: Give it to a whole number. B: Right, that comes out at 20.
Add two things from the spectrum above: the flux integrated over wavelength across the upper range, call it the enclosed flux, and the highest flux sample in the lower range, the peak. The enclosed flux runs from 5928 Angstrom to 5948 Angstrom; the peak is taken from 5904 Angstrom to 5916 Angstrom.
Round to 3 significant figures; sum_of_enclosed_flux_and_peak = 308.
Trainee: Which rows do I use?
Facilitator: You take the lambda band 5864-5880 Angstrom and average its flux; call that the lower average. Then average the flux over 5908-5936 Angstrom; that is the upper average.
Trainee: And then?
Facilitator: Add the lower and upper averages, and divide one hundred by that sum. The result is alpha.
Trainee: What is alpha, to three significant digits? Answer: 3.42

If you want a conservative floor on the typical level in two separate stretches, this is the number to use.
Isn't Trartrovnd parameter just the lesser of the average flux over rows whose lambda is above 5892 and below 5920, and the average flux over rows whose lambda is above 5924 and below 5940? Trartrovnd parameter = 14.3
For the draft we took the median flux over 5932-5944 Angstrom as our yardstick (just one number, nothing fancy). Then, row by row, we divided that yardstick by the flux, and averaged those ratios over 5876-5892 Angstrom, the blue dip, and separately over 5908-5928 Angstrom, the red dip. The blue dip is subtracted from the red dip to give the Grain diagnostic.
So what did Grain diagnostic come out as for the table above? -0.024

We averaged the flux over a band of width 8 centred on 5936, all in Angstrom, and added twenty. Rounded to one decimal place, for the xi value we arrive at 34.4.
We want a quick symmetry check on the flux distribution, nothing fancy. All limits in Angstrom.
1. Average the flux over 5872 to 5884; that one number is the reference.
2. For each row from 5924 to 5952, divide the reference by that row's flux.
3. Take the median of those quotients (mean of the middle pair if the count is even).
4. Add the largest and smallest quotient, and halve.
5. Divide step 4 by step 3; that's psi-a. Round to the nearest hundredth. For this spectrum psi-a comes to 1.01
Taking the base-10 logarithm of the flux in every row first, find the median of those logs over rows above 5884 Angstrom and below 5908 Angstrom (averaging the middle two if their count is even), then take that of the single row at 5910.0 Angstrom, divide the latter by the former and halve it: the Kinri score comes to 0.508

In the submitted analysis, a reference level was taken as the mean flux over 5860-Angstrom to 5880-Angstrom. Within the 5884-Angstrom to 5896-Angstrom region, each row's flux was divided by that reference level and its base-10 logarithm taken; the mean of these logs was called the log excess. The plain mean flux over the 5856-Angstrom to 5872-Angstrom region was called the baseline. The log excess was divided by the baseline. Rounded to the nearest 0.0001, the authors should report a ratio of -0.0021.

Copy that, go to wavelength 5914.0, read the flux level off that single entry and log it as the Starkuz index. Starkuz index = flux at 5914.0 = 14.19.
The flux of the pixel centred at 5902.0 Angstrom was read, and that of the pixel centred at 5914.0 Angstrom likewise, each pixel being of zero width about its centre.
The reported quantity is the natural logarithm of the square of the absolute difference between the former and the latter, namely -1.9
